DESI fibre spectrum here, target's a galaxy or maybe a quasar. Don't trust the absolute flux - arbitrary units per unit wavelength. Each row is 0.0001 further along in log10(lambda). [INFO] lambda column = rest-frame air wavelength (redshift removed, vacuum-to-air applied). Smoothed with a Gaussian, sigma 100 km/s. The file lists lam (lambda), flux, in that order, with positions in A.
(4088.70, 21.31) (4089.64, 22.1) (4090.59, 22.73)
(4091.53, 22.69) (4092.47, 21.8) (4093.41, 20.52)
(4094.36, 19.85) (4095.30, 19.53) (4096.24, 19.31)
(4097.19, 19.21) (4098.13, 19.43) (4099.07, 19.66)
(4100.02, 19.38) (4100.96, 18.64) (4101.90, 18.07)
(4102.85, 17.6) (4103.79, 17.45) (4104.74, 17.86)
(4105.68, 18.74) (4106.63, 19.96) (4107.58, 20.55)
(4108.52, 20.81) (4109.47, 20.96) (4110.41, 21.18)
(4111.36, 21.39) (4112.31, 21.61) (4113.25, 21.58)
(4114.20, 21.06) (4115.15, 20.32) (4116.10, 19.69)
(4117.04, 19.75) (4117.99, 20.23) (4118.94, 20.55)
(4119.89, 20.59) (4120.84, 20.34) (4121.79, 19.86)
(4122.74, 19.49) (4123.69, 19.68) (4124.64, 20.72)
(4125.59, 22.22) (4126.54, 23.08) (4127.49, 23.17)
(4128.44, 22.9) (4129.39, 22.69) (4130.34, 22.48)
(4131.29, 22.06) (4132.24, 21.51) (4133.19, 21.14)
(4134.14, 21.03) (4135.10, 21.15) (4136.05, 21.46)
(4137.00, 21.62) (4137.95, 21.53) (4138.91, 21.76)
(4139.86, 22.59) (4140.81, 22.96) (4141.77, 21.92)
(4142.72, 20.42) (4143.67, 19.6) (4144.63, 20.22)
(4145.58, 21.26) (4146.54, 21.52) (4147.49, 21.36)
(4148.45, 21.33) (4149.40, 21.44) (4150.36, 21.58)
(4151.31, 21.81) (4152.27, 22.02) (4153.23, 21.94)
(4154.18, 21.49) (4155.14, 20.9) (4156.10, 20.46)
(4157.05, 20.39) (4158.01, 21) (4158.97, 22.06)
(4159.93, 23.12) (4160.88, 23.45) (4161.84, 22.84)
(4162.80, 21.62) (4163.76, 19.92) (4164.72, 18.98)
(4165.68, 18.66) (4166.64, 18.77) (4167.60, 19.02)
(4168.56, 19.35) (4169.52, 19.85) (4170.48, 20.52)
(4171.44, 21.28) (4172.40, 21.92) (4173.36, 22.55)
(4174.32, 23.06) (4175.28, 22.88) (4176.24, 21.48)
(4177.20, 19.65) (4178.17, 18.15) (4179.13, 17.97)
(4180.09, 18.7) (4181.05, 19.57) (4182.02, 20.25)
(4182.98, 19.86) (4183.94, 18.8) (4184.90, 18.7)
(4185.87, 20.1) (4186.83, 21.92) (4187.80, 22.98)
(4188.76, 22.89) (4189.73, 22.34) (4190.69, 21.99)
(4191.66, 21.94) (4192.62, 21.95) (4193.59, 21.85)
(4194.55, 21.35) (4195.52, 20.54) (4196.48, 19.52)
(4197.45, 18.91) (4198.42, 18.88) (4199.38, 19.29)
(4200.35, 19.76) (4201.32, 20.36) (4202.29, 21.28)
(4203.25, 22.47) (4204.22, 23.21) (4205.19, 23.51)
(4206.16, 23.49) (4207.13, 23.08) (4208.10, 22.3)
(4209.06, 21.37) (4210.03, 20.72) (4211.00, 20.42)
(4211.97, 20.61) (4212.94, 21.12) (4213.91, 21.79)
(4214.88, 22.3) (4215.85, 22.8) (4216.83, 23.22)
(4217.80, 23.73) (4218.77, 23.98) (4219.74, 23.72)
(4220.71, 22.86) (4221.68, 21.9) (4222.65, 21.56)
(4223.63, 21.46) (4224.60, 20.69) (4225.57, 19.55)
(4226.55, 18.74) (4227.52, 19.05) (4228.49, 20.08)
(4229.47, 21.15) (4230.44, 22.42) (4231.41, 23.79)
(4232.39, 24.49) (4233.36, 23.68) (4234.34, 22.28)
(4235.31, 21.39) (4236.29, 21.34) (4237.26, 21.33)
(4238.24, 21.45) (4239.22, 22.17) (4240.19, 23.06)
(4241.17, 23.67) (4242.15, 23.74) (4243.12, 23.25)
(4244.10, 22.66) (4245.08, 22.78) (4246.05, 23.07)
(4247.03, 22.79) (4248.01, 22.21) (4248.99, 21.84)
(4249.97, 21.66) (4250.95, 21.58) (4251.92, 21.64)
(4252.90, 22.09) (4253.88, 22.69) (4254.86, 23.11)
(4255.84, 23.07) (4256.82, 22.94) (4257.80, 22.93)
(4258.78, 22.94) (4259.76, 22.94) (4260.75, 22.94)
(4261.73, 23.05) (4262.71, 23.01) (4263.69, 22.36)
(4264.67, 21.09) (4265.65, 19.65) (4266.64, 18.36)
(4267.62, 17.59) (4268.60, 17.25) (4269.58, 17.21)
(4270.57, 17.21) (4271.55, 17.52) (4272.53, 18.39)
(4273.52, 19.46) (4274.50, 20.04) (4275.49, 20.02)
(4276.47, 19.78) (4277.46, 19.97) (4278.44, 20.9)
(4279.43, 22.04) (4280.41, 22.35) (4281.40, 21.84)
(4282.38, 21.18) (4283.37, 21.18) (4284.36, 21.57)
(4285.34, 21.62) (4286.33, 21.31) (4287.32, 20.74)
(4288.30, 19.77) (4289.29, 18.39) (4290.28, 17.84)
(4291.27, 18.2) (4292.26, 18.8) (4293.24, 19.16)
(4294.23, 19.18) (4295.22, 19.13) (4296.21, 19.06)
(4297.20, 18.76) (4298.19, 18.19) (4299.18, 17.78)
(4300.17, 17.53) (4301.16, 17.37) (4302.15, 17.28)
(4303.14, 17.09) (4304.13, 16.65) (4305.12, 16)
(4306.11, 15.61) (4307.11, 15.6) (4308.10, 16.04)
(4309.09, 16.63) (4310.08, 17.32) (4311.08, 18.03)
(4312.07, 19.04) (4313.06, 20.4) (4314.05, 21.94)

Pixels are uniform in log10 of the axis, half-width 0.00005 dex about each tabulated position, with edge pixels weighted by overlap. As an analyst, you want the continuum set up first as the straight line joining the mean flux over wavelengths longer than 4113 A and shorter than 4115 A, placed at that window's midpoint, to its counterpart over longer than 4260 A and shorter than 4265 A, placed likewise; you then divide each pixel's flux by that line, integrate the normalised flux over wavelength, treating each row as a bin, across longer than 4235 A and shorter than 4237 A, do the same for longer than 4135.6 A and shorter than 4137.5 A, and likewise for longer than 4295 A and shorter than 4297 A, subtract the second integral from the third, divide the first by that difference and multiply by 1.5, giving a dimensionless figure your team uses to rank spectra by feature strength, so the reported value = -11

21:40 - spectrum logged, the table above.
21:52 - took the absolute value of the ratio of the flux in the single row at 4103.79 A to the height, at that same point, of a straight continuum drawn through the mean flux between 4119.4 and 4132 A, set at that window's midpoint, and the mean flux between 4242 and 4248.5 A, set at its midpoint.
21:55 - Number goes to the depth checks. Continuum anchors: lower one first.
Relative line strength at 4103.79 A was 0.82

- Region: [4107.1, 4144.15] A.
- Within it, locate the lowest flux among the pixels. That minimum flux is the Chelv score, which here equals 19.49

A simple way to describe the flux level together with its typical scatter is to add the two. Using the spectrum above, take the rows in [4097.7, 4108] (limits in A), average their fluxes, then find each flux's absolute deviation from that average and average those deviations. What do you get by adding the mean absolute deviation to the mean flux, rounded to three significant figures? 19.7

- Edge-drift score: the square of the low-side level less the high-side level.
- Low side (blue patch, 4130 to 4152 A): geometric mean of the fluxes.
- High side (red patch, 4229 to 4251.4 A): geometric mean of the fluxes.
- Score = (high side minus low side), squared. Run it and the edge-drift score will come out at 1.08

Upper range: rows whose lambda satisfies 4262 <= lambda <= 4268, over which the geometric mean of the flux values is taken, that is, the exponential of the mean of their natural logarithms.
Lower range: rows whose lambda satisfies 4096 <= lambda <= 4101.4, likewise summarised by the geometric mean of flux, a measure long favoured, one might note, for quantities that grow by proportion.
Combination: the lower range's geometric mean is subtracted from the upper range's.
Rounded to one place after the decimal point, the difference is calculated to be 1.0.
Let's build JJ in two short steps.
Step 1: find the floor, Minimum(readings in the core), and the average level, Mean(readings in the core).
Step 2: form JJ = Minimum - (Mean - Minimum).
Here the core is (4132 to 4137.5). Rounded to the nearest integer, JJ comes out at 21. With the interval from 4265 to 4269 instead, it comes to 16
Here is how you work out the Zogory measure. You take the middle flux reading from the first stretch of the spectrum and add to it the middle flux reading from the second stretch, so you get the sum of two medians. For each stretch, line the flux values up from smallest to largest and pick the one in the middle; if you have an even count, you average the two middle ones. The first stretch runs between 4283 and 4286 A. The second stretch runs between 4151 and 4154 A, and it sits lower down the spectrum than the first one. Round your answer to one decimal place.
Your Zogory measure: 43.5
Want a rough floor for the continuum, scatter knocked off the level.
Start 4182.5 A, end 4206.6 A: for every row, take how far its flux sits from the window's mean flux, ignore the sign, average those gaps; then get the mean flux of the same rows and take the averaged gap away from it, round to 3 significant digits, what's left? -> 19.7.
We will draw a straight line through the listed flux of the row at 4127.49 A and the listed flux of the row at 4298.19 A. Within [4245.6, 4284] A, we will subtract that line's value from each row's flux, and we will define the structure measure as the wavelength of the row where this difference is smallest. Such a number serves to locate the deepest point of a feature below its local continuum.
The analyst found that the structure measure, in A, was 4269.58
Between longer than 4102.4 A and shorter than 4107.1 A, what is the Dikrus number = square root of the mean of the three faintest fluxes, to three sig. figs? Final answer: 4.20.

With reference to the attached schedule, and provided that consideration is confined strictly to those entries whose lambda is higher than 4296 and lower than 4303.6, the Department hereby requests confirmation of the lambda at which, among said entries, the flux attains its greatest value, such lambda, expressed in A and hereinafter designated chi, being 4296.21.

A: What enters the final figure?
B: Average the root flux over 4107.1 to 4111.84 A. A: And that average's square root 2.14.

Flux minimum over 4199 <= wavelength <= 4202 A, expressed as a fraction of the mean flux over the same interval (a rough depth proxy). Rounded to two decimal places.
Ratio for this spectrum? 0.97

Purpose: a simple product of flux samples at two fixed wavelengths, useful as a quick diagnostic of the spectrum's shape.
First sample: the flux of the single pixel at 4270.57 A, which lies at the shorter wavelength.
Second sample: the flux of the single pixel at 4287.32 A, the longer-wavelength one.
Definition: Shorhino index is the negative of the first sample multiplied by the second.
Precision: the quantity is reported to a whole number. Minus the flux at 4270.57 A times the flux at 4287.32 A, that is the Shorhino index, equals -357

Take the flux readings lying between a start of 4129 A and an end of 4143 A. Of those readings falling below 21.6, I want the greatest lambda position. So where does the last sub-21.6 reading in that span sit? 4142.72 A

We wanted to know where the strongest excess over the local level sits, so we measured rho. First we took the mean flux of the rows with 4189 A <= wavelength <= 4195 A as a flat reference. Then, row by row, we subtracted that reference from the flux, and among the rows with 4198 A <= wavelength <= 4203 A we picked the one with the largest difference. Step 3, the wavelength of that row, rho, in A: 4202.29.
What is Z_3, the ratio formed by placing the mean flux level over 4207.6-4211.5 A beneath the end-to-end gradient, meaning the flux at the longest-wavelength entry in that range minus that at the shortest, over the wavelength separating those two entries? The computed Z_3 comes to -0.031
